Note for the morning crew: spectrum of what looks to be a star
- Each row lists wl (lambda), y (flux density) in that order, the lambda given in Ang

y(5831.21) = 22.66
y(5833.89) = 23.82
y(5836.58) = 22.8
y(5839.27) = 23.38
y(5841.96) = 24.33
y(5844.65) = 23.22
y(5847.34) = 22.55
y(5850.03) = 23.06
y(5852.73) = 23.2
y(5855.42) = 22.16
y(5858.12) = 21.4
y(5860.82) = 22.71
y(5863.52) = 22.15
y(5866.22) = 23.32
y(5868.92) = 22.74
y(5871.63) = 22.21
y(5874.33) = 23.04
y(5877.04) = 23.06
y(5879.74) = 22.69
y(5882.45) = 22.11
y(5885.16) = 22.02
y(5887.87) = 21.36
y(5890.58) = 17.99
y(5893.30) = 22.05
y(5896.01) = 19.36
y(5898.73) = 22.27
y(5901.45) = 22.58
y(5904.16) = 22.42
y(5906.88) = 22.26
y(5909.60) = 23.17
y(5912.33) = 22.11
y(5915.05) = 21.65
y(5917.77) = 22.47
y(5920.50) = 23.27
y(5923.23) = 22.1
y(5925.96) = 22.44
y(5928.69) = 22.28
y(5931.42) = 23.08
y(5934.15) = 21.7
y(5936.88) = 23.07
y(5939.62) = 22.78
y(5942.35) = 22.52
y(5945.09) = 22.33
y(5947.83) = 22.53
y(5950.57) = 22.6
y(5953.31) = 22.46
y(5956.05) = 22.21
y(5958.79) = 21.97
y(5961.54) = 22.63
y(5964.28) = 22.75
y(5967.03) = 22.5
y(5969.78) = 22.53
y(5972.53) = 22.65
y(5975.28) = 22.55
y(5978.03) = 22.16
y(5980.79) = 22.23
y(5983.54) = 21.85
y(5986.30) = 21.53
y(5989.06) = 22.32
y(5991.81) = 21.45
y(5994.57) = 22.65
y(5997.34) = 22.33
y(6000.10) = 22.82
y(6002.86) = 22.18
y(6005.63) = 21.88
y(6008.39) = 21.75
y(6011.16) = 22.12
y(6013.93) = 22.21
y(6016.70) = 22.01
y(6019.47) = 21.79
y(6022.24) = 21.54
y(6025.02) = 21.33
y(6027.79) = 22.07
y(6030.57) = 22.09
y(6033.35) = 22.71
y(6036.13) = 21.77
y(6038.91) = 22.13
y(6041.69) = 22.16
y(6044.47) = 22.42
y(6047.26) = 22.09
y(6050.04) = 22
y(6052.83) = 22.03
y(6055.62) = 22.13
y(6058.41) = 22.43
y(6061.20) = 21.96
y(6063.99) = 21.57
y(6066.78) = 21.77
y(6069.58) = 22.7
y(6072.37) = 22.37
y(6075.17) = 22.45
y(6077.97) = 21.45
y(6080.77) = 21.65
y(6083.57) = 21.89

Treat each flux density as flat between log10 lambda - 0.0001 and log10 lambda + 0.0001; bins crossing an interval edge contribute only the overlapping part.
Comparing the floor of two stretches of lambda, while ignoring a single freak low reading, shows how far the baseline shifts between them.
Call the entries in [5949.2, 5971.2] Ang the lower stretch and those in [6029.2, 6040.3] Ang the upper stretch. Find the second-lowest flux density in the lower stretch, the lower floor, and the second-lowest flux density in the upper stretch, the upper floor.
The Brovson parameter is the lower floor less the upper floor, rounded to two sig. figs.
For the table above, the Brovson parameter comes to 0.12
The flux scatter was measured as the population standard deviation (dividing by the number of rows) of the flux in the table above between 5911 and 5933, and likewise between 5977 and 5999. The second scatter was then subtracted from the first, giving 0.11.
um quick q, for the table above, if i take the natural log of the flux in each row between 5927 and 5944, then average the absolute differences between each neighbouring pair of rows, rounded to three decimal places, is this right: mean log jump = 0.036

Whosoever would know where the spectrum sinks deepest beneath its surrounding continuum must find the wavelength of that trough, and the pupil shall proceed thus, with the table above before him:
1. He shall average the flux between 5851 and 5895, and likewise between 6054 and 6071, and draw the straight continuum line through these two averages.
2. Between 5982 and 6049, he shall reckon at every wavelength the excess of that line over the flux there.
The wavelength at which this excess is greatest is 6025.02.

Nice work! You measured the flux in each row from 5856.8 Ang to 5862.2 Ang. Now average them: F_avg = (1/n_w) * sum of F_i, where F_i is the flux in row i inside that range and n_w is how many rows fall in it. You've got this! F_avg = 22.05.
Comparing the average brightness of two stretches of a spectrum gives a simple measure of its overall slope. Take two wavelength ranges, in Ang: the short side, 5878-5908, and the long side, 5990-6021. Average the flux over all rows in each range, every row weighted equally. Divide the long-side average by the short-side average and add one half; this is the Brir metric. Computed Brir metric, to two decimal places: 1.53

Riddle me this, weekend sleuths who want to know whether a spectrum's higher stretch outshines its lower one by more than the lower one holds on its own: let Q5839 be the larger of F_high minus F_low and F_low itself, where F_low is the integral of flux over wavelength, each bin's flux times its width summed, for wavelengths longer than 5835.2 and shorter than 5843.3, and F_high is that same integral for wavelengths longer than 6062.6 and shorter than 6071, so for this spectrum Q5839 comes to 190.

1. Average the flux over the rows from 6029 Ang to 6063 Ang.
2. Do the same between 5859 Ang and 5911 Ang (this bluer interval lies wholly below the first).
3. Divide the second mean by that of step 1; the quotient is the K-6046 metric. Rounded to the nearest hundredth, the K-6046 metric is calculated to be 1.00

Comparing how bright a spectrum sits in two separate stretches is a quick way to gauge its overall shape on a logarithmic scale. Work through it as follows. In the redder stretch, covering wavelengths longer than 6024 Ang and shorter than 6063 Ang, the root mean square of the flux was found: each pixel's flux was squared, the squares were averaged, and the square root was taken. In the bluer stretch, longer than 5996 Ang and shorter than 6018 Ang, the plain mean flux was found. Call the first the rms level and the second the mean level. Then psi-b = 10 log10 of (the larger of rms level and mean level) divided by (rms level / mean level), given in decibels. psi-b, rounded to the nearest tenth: 13.5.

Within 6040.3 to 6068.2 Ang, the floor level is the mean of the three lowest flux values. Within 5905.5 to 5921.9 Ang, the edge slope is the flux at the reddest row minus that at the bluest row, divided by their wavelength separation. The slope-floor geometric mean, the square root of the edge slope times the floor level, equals 1.27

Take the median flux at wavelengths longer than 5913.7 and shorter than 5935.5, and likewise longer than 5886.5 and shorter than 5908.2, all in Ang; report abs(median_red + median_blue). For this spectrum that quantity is 44.5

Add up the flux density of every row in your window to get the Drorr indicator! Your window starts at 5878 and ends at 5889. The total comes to 88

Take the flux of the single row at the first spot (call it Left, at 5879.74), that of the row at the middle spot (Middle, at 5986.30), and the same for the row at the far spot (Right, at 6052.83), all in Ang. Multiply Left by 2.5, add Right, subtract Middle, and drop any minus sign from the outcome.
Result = 57.2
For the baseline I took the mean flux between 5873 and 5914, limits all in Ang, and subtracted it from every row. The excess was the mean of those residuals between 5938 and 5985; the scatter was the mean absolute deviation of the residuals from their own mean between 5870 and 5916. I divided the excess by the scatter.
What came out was 0.62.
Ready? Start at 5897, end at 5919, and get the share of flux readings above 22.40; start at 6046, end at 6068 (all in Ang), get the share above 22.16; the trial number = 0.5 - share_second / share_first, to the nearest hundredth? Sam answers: 0.25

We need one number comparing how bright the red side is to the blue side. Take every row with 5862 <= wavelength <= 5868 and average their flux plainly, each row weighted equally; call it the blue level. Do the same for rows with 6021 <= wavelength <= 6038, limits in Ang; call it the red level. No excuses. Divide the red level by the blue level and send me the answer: 0.964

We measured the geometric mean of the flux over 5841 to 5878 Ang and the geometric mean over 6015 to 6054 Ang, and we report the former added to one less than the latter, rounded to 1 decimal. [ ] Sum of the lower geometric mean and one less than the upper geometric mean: 43.8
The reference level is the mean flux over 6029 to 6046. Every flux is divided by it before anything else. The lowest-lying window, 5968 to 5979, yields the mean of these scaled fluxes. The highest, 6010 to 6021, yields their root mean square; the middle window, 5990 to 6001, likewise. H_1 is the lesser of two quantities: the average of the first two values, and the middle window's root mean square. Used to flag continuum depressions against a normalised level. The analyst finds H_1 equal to 1.00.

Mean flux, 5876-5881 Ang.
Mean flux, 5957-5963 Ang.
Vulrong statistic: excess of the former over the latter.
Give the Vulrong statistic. 0.58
